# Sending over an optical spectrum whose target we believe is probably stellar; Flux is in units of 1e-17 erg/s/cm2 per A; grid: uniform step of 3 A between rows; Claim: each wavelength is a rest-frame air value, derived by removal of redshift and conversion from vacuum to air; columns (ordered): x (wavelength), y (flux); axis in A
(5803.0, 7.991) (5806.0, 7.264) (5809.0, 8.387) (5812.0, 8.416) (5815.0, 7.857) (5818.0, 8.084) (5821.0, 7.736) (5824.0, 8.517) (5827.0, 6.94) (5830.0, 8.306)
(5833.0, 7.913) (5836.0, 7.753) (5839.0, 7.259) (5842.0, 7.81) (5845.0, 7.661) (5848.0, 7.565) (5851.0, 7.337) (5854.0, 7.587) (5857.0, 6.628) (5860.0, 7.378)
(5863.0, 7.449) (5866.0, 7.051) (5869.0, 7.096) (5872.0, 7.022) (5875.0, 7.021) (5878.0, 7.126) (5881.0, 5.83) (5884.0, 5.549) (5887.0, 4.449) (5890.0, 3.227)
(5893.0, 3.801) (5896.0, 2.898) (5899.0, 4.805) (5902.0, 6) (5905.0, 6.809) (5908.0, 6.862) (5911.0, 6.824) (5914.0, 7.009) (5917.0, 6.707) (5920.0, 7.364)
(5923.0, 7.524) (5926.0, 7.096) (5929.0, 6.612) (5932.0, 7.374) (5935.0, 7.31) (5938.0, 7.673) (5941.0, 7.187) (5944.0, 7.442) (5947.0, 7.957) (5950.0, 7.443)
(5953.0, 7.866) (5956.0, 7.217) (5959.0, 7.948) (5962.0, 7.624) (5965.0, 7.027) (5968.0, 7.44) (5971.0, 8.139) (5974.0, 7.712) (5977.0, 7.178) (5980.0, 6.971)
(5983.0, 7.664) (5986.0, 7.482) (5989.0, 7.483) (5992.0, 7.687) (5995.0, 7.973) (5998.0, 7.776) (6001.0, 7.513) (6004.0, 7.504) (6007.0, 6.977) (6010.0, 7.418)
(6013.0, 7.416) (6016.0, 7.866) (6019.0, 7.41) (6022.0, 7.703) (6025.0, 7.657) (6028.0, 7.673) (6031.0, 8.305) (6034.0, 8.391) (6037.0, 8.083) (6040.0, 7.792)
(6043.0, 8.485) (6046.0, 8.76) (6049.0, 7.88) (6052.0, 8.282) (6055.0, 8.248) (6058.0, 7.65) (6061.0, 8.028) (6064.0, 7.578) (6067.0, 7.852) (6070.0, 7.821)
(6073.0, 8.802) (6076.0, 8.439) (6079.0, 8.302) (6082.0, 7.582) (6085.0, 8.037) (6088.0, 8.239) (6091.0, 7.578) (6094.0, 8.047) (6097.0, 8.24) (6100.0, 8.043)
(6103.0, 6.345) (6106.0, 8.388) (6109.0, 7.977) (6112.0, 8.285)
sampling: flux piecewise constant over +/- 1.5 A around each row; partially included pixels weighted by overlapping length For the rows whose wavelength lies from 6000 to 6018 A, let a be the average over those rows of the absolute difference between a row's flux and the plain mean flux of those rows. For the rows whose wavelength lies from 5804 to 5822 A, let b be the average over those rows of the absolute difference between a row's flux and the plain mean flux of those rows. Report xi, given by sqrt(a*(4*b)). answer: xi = 0.49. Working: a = 0.18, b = 0.34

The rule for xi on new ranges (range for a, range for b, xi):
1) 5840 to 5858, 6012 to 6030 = 0.41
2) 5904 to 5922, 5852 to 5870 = 0.43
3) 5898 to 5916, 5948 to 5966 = 0.87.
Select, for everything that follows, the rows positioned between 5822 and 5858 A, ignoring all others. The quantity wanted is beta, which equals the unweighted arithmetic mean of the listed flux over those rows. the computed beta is 7.6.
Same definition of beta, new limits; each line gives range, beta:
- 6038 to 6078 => 8.1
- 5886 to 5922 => 5.6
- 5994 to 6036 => 7.7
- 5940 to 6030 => 7.5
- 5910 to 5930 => 7.0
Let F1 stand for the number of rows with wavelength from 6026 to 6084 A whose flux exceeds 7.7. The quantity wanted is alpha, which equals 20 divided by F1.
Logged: 1.3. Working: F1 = 15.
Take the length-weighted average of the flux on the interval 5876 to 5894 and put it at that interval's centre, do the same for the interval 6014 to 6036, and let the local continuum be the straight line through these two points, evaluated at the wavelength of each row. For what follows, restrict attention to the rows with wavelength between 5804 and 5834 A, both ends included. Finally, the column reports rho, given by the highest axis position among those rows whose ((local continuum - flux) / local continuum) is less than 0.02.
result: 5833.0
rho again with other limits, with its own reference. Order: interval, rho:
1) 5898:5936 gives 5935.0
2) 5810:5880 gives 5878.0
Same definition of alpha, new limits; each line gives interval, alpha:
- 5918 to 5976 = 4.0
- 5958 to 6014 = 4.0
